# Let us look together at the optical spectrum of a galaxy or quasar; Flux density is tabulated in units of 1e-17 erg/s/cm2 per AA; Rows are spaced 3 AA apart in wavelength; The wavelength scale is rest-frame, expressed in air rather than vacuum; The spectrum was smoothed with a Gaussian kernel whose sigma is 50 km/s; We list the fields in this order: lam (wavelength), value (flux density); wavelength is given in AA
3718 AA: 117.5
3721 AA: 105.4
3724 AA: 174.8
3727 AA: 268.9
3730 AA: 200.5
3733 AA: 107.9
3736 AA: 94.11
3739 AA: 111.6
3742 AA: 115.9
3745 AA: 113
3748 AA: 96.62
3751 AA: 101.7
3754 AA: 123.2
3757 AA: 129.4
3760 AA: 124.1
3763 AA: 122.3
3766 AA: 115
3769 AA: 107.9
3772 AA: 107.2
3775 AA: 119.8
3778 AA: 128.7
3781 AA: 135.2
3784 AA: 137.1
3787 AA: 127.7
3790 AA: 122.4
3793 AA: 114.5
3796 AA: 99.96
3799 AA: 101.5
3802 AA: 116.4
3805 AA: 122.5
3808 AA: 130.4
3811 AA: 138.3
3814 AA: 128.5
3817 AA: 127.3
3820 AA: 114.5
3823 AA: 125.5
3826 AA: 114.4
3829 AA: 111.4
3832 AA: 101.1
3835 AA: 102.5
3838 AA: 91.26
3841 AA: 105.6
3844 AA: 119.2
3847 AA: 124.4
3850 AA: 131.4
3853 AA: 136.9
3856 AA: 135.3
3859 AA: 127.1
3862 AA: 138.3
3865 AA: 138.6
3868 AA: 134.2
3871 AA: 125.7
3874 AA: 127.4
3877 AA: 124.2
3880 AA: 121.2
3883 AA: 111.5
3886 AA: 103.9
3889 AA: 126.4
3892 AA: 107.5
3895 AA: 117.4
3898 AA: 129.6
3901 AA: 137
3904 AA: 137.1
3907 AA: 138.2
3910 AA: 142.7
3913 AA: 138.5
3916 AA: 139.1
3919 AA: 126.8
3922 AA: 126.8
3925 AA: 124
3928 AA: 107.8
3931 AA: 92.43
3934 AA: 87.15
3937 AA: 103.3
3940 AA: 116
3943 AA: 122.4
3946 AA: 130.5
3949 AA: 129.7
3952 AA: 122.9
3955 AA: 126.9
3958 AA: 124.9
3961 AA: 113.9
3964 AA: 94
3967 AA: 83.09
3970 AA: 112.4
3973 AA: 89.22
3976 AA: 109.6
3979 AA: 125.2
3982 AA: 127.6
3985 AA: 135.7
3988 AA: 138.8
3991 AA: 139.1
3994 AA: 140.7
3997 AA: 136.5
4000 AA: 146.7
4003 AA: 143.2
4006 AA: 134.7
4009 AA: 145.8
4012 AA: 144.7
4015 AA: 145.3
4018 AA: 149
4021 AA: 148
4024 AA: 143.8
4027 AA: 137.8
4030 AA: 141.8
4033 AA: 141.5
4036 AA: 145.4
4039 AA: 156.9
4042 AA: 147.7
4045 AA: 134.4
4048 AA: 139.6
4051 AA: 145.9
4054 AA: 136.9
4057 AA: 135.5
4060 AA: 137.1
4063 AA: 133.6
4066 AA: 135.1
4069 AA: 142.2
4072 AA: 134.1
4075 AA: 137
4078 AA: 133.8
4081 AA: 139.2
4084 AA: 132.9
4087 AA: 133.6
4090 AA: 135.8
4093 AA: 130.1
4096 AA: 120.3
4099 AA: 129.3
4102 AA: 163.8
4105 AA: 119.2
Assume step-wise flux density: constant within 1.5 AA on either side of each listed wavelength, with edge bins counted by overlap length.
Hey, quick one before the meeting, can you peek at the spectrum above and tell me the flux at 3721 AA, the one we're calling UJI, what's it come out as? 105.4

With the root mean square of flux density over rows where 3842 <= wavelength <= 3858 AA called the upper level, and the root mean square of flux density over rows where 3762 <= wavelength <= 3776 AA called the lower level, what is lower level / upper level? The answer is 0.88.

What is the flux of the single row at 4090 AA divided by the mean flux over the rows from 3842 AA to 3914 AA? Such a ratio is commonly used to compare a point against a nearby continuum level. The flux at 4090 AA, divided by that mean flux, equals 1.06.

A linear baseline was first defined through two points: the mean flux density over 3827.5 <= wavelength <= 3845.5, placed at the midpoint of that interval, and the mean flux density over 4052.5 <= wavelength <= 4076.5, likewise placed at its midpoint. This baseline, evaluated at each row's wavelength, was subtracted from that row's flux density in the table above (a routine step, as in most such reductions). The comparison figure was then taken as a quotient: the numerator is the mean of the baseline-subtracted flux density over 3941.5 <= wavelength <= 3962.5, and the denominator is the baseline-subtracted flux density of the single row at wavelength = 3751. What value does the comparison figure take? 0.42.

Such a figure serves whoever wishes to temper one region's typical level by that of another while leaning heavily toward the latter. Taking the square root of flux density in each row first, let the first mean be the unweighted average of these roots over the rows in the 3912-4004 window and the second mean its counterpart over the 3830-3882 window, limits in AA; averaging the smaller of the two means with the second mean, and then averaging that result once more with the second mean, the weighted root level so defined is 11.0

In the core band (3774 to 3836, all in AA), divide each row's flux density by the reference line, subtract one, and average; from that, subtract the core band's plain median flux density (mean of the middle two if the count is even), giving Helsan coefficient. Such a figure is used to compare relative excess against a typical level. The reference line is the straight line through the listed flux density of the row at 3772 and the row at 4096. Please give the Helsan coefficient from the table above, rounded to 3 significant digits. -122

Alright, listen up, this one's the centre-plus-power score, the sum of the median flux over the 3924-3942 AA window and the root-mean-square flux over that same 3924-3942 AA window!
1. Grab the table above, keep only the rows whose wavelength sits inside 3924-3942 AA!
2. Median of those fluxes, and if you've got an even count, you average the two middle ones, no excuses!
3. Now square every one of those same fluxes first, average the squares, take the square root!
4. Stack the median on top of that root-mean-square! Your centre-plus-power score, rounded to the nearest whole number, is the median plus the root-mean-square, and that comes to 211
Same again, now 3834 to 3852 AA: 226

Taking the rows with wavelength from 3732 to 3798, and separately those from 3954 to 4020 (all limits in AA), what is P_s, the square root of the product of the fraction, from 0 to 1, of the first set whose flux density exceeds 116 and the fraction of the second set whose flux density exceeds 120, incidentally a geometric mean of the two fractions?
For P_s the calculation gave 0.57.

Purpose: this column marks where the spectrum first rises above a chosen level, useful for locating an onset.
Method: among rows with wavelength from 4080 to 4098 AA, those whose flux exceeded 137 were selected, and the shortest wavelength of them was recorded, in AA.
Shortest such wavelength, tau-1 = 4081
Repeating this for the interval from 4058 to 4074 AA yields 4060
